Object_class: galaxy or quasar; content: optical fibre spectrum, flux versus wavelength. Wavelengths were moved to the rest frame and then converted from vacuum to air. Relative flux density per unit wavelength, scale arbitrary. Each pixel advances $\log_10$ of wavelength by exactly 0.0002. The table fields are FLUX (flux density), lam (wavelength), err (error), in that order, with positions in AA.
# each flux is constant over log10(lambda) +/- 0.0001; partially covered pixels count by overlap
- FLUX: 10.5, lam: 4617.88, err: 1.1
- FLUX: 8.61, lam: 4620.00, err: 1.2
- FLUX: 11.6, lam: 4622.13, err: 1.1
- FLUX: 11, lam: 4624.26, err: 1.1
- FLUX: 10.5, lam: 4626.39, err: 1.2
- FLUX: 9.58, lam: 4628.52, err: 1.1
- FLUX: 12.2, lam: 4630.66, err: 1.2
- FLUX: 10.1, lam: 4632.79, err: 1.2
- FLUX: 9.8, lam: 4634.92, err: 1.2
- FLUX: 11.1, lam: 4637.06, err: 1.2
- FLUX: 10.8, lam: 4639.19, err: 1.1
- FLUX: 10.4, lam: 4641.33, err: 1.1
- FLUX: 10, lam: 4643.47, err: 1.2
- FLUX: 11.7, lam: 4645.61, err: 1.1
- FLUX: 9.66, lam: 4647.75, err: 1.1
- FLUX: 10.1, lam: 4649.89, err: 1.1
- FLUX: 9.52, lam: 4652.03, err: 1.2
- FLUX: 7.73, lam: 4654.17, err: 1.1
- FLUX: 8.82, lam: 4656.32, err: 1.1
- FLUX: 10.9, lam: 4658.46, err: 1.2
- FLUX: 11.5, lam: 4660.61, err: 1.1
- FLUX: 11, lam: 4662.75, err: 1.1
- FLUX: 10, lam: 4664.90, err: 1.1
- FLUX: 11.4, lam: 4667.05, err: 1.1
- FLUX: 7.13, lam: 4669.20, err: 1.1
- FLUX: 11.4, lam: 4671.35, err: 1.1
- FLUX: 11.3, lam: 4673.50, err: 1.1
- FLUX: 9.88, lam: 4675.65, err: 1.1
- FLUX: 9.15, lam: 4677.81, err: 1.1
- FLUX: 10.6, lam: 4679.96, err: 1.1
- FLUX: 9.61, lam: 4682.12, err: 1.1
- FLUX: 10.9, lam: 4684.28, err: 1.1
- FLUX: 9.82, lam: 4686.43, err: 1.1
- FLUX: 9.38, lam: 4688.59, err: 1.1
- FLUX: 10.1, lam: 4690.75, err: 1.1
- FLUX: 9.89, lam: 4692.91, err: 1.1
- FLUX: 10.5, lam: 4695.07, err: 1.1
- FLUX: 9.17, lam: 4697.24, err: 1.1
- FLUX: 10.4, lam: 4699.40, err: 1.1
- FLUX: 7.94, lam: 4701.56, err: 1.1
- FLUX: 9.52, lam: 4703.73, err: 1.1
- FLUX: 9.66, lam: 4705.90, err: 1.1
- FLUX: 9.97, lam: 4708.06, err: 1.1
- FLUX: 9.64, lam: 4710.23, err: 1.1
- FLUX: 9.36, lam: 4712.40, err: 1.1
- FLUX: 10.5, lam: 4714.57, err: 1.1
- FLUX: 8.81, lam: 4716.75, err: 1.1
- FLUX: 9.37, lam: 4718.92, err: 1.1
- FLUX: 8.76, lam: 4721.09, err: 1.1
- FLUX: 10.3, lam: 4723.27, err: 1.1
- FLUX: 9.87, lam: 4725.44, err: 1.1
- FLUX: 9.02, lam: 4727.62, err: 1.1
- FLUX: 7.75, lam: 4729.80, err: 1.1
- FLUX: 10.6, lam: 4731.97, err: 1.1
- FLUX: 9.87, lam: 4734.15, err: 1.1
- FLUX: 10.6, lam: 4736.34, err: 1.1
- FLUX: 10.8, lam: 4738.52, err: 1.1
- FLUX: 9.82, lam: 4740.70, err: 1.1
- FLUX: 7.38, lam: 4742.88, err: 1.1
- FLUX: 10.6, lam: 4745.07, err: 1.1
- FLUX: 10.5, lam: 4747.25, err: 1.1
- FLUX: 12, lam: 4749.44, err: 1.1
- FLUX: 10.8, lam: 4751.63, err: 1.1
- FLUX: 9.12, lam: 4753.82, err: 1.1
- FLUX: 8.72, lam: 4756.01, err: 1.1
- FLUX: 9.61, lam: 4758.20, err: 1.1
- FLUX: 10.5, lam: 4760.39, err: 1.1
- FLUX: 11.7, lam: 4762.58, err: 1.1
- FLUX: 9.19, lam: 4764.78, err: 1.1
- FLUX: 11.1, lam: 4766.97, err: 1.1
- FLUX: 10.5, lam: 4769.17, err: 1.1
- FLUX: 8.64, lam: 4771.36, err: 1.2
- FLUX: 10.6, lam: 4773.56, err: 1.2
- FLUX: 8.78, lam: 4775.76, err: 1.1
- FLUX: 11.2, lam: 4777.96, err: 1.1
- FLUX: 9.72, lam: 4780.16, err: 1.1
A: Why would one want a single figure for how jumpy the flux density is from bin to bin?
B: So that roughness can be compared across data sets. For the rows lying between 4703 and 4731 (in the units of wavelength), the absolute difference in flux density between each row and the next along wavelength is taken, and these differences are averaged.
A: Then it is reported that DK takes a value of 0.76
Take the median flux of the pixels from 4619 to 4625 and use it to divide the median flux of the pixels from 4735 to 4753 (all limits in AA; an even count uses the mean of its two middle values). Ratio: 0.96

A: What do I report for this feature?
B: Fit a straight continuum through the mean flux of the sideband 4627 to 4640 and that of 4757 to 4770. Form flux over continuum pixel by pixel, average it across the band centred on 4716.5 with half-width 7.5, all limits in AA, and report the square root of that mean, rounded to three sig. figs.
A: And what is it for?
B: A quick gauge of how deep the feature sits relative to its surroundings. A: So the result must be 0.953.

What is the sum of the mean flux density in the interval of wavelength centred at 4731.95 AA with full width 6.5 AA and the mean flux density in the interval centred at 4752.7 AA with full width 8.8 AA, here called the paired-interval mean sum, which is 19.6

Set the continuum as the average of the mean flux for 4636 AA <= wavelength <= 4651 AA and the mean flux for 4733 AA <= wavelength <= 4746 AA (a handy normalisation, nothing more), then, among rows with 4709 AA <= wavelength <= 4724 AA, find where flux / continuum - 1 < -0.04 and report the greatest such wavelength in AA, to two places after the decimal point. 4721.09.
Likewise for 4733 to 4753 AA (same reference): 4742.88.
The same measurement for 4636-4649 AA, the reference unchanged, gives 4647.75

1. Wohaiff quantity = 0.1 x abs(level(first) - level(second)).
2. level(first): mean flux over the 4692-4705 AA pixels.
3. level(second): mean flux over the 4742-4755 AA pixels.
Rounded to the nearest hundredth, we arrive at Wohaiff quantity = 0.05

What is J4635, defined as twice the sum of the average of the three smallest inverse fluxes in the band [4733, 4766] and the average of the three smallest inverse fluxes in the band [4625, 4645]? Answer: 0.351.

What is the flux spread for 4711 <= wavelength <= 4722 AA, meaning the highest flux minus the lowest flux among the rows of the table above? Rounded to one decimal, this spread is 1.7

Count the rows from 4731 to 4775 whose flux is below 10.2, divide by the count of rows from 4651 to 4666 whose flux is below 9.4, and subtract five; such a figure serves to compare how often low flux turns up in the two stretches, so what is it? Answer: -1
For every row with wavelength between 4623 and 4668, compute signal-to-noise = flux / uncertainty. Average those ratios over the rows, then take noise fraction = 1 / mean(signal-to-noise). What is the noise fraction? 0.110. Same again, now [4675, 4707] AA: 0.113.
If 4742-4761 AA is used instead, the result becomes 0.111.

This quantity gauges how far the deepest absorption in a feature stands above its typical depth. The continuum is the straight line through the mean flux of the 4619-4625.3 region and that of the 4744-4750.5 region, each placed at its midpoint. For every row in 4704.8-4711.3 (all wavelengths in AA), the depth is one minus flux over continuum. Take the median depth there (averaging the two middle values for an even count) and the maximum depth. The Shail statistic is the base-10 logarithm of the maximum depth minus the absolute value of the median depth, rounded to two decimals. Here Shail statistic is -2.44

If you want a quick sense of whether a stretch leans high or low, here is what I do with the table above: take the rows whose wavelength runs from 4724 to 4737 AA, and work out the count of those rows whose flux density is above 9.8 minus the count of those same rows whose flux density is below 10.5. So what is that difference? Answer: 0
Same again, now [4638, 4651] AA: 1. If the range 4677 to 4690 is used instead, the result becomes -1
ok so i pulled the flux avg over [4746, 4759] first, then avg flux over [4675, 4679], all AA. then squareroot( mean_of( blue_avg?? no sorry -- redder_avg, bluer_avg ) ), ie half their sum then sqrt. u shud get 3.134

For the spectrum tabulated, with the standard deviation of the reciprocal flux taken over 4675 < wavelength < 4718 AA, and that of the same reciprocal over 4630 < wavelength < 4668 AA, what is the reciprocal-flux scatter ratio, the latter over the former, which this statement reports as 1.4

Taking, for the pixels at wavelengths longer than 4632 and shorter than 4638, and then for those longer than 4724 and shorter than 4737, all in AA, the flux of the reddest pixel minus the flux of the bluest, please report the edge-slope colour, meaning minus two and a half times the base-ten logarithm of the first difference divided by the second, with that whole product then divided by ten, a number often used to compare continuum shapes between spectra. -0.03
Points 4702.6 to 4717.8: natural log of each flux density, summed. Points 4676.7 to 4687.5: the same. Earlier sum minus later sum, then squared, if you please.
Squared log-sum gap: 19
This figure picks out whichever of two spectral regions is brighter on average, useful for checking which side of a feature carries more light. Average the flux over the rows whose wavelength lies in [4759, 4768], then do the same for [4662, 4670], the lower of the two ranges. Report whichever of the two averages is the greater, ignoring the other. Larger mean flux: 10.6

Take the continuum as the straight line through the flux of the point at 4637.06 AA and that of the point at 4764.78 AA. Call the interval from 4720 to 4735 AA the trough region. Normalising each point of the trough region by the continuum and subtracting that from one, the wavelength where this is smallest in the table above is 4731.97 AA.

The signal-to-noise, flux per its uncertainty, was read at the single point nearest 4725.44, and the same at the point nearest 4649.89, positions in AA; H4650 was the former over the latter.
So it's 0.98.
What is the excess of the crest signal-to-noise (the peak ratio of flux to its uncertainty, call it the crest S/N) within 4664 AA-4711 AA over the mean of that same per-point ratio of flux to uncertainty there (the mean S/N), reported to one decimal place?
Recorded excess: 1.4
